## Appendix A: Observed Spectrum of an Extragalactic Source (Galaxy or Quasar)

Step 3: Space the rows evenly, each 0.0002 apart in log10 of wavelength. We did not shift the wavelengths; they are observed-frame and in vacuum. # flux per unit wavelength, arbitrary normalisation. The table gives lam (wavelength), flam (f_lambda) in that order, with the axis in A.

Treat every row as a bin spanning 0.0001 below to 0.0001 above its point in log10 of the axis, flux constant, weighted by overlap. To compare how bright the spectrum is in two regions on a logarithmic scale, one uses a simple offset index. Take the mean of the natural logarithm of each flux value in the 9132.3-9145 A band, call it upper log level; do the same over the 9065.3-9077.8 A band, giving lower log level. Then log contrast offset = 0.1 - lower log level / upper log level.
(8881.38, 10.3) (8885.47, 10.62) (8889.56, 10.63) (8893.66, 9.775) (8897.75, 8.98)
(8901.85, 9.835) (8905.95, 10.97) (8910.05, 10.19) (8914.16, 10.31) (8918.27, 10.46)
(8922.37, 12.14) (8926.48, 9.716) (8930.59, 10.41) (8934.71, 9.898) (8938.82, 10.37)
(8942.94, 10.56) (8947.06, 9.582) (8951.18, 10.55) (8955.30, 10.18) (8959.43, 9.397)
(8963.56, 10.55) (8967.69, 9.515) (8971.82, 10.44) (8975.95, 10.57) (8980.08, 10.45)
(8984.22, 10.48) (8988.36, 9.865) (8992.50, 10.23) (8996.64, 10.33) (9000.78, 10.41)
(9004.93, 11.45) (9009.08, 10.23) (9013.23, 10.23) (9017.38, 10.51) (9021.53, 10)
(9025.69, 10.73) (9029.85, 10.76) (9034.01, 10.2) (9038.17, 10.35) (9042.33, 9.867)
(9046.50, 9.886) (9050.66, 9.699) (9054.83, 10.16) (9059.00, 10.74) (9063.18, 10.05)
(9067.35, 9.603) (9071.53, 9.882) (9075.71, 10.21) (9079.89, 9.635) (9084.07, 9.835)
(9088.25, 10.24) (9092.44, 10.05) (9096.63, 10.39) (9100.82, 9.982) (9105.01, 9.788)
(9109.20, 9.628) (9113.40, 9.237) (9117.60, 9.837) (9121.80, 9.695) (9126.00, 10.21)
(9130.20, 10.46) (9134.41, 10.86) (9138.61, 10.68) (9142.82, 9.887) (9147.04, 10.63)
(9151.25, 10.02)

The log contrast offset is -0.88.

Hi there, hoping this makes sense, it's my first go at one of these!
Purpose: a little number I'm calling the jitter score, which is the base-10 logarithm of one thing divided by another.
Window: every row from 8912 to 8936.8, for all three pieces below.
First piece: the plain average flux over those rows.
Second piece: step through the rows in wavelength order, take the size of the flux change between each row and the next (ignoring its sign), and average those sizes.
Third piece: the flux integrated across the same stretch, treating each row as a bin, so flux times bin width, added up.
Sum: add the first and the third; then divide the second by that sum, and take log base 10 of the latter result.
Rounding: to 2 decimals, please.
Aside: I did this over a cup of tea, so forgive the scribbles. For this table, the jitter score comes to -2.39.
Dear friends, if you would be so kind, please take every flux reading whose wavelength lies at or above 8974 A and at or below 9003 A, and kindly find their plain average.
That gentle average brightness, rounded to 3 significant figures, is 10.3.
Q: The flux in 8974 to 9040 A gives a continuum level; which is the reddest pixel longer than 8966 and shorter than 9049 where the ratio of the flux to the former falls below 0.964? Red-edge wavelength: 9046.50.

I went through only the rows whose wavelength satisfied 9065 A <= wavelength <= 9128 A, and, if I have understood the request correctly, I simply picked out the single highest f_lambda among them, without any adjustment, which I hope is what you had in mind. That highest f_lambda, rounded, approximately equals 10.39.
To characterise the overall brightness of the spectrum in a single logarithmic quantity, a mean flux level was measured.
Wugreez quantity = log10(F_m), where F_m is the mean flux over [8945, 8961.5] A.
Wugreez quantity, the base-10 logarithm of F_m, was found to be 1.00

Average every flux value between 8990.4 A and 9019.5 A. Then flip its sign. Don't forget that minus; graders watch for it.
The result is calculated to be -10.5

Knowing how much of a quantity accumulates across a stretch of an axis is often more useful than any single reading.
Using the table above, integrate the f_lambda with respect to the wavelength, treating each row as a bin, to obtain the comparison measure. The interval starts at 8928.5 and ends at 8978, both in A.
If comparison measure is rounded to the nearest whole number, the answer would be 503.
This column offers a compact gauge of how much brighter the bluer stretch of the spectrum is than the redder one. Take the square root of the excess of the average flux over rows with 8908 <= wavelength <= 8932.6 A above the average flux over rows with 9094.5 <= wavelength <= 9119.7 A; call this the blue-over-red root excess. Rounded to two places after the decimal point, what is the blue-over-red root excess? 0.85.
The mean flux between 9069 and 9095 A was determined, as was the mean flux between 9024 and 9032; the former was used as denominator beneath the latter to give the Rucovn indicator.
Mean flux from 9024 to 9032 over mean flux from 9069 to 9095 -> 1.08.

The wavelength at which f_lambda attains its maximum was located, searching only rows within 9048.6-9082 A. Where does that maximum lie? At 9059.00 A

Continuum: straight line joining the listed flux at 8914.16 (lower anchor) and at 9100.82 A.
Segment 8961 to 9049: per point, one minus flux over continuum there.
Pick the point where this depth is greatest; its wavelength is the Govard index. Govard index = 8967.69 A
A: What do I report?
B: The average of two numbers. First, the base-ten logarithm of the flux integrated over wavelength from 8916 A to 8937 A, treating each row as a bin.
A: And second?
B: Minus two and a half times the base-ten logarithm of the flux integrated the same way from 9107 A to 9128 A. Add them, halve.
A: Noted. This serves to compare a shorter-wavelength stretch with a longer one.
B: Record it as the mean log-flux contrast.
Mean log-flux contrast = -1.72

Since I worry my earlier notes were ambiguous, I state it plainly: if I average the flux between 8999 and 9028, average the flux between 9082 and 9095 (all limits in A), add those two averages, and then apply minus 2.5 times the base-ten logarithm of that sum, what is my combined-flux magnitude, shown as -3.28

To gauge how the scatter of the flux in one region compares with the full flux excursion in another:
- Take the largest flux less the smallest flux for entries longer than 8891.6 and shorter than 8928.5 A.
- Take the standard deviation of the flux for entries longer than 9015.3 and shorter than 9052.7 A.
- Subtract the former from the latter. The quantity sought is -2.8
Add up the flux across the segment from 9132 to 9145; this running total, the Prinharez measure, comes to 31.4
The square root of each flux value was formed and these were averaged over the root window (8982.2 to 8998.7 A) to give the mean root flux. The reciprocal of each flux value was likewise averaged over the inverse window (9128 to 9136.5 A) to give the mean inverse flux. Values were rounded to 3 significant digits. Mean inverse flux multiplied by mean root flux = 0.300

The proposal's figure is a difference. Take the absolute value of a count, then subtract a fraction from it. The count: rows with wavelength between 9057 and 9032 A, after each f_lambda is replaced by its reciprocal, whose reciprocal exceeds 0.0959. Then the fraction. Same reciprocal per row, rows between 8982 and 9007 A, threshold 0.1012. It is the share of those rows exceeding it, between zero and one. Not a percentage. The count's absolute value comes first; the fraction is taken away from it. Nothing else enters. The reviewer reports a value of 5.8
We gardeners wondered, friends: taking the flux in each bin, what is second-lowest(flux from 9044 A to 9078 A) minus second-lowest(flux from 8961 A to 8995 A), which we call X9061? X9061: -0.17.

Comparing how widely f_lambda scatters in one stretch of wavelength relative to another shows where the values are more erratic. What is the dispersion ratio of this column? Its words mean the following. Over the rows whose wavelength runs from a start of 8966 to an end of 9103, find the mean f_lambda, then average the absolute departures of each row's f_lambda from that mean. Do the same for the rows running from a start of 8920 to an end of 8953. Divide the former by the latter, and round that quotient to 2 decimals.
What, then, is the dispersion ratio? 0.59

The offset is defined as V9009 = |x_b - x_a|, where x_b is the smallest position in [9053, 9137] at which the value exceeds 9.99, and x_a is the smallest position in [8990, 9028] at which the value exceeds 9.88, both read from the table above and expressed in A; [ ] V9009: 62.3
